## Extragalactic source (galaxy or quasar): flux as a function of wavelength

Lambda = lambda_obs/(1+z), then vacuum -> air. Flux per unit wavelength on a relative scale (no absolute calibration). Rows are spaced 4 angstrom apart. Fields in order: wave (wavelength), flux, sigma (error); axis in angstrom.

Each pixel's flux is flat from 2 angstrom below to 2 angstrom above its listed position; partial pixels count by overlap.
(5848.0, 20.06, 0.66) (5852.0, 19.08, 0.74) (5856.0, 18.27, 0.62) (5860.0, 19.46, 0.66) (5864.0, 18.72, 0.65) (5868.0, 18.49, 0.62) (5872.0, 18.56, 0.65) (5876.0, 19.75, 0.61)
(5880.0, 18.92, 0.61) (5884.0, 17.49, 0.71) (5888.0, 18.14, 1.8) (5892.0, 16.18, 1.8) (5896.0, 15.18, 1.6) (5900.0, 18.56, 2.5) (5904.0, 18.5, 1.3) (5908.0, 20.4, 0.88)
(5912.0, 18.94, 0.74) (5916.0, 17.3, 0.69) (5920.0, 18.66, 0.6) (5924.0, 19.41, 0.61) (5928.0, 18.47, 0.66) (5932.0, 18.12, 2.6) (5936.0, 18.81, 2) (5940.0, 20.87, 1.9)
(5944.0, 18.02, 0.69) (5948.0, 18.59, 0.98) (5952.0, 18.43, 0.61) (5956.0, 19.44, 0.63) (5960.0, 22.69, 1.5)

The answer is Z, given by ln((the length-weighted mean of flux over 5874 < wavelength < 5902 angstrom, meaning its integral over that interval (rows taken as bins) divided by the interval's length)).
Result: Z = 2.88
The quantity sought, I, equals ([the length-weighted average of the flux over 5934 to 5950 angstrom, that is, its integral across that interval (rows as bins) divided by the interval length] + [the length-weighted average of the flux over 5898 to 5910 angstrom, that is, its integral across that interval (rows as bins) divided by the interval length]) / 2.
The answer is 19.11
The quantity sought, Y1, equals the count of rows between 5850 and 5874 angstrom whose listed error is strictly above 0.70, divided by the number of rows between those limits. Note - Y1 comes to 0.17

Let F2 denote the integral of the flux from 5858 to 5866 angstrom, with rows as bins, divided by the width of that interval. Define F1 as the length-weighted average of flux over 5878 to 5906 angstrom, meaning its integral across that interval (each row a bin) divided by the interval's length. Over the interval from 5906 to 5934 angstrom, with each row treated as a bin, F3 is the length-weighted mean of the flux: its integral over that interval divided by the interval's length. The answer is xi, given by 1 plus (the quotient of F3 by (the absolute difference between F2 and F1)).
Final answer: 13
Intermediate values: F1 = 17.6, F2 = 19.1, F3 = 18.8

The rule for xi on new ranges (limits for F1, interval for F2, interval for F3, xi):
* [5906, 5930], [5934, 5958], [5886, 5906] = 107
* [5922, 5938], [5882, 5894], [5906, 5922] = 14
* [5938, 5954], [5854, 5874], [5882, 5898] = 61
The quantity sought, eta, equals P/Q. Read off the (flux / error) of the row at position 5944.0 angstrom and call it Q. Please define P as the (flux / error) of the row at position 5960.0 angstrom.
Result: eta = 0.58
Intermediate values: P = 15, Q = 26.1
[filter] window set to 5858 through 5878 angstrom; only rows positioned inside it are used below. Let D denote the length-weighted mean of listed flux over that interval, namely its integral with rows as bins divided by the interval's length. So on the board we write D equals 19.0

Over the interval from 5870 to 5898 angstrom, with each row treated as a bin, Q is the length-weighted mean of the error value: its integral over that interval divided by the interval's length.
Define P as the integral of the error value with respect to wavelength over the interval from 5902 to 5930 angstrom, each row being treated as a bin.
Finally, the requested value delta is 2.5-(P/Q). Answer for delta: -17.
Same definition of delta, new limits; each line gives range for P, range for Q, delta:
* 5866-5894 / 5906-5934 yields -26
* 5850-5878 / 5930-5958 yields -11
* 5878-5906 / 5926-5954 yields -28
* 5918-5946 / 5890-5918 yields -24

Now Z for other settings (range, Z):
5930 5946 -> 2.94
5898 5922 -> 2.93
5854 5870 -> 2.93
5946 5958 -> 2.93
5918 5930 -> 2.94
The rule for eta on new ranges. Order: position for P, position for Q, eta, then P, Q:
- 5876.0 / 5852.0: 1.26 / 32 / 25.8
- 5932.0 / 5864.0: 0.24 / 7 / 28.8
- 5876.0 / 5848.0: 1.07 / 32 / 30.4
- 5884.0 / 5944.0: 0.94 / 25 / 26.1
